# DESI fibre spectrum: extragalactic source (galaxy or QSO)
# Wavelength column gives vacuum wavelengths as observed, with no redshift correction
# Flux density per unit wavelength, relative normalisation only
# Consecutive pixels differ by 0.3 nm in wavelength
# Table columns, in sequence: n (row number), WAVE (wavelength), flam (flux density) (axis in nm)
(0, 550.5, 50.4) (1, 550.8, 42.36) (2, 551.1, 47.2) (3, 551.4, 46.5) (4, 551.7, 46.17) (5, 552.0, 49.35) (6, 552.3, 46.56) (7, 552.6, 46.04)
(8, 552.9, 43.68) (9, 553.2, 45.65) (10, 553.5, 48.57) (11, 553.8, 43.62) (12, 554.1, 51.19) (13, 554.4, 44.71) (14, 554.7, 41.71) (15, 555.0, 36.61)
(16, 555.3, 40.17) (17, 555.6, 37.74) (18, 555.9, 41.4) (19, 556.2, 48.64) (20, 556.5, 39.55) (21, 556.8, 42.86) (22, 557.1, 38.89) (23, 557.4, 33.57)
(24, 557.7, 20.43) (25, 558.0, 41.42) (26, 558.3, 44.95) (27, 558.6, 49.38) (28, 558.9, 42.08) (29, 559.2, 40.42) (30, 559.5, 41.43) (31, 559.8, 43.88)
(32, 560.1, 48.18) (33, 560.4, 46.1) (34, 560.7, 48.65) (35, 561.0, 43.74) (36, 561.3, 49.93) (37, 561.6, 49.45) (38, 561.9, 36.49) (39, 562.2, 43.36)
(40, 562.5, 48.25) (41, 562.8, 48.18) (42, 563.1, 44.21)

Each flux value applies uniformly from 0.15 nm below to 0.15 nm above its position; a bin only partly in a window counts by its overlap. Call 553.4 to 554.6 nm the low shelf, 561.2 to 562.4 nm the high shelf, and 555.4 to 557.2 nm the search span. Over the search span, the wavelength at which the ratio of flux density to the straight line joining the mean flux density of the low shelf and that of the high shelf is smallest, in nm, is 555.6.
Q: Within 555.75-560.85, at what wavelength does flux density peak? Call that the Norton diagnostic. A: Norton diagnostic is 558.6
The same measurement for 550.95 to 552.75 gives 552.0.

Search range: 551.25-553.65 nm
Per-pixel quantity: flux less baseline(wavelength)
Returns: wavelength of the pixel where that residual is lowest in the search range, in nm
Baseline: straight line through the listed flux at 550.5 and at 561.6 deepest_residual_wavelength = 552.9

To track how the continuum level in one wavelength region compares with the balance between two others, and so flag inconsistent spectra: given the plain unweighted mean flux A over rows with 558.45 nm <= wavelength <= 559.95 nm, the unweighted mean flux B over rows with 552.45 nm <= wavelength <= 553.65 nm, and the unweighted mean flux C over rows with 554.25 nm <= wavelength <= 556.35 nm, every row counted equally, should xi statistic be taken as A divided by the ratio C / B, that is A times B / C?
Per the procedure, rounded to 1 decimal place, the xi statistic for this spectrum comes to 48.1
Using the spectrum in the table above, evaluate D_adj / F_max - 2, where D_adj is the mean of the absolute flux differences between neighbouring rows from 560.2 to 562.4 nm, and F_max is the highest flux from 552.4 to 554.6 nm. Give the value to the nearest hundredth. -1.89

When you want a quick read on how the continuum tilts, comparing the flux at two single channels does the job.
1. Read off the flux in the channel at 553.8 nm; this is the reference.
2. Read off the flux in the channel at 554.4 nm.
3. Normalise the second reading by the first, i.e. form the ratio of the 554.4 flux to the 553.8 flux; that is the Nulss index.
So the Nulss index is 1.02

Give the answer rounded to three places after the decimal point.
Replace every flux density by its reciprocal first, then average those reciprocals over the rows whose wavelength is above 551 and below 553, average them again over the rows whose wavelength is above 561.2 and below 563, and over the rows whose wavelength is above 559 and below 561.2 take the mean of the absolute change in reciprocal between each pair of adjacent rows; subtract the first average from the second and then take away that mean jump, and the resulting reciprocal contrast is -0.001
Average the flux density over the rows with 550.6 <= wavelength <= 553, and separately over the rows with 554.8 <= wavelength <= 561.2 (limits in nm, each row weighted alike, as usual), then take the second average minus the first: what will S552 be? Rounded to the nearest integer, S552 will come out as -5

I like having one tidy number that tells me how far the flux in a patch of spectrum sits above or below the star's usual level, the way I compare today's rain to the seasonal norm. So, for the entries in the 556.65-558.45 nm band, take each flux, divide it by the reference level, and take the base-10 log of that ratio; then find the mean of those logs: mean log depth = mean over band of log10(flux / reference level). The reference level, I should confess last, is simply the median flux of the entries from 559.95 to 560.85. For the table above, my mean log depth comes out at -0.128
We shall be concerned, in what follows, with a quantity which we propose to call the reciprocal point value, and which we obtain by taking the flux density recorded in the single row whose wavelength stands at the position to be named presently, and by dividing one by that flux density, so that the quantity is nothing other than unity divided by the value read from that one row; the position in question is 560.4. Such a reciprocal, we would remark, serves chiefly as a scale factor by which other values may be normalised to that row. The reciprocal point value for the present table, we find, 0.022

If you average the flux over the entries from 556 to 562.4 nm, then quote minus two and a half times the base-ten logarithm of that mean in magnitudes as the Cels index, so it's -4.07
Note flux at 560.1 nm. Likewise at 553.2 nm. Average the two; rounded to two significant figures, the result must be 47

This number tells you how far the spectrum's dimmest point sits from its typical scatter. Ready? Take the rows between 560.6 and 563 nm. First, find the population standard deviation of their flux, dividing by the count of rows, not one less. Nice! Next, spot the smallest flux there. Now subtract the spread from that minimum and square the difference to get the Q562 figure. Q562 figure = 1037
